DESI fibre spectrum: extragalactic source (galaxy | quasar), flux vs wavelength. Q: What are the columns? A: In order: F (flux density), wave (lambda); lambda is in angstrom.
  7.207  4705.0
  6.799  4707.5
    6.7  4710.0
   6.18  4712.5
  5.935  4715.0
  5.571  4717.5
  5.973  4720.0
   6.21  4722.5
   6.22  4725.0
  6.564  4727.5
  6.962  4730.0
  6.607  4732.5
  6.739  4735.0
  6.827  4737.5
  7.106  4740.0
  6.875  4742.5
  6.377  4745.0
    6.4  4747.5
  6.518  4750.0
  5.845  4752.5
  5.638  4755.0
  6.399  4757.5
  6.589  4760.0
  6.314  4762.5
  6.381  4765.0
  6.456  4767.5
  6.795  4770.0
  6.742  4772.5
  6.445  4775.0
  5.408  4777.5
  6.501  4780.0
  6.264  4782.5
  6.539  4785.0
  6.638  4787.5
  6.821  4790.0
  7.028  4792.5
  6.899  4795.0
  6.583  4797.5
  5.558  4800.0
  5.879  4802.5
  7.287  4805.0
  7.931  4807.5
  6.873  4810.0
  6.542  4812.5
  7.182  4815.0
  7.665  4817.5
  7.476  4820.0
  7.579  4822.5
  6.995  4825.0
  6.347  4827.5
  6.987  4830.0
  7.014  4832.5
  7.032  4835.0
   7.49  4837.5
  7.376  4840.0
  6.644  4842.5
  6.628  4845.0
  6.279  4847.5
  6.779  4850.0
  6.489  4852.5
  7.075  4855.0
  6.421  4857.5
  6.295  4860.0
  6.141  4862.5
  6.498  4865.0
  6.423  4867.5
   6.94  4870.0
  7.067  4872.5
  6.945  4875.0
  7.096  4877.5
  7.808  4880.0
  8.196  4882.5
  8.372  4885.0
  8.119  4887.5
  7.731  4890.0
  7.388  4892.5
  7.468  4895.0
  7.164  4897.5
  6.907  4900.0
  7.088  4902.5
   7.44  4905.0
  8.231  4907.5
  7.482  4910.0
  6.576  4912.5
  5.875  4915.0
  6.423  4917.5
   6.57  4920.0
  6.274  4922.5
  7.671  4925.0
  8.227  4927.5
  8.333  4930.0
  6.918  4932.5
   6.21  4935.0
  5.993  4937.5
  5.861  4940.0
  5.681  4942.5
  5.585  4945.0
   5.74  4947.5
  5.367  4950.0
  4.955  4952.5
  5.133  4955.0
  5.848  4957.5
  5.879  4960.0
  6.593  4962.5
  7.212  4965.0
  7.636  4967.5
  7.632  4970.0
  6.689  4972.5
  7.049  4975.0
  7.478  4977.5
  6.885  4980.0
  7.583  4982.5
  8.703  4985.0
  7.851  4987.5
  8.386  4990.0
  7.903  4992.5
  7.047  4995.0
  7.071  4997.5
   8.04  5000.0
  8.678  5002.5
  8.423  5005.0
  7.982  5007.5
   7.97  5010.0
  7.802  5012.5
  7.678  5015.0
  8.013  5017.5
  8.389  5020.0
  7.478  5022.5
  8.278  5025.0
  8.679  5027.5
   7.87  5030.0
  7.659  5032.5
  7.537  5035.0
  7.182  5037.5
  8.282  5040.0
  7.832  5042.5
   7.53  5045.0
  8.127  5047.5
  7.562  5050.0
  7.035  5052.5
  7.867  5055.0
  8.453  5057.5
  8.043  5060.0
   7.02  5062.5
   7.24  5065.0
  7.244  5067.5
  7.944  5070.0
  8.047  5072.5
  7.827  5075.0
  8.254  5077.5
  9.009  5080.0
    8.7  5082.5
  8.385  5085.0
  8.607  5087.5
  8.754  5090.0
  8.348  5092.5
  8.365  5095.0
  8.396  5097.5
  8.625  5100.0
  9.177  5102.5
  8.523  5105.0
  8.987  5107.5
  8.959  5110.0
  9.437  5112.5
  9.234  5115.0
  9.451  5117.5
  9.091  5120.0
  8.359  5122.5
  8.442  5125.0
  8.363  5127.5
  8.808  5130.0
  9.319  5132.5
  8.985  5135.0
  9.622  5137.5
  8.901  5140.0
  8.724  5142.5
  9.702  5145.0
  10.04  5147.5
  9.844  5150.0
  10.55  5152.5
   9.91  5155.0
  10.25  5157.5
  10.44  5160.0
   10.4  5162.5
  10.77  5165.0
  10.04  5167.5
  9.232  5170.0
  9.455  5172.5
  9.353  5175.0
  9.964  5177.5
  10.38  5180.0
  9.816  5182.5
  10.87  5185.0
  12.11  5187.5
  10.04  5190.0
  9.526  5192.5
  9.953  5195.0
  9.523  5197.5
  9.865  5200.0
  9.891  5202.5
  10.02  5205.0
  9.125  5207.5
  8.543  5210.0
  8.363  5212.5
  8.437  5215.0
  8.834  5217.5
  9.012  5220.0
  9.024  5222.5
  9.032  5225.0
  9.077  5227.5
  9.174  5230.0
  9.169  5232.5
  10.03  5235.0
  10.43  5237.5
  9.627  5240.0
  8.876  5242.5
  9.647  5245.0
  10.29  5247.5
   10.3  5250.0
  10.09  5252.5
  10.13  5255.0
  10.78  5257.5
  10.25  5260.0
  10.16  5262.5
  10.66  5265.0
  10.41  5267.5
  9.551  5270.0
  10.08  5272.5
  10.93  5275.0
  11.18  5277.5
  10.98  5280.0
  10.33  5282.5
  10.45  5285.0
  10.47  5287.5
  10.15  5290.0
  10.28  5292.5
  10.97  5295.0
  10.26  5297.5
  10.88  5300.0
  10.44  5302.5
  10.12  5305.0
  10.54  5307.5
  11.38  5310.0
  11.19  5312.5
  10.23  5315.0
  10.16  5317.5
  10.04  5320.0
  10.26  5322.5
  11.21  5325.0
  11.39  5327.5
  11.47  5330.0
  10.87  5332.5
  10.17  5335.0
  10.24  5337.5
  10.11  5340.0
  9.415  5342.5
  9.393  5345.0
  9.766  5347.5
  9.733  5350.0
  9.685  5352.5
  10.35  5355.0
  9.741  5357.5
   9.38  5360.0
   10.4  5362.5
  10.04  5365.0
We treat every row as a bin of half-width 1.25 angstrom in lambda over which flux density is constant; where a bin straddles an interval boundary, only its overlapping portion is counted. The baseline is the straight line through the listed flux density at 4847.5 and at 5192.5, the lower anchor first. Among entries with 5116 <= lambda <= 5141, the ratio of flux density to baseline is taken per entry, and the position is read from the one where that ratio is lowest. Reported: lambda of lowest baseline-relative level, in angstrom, 5127.5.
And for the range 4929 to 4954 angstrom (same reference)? 4952.5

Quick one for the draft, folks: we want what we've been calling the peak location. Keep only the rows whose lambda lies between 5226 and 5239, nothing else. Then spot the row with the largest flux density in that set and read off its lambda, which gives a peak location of 5237.5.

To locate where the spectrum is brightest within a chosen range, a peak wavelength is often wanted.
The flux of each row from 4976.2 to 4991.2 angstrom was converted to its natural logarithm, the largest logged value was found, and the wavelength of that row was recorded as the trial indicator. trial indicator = 4985.0 angstrom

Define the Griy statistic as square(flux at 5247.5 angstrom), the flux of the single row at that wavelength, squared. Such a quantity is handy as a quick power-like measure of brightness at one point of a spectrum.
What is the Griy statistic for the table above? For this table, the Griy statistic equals 106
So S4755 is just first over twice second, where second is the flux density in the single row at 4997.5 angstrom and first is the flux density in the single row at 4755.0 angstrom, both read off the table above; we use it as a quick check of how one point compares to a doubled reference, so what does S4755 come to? 0.399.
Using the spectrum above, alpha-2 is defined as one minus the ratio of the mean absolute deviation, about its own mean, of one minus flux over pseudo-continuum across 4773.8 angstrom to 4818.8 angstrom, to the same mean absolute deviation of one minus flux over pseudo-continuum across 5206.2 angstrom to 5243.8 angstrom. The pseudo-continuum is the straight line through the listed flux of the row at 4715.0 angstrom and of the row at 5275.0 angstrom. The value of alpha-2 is -0.92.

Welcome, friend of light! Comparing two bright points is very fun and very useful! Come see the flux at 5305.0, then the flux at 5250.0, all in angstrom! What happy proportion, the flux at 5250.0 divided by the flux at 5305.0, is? 1.02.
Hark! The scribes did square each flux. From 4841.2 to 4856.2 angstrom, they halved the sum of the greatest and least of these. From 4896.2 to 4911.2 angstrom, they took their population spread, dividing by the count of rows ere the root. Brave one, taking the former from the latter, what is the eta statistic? -38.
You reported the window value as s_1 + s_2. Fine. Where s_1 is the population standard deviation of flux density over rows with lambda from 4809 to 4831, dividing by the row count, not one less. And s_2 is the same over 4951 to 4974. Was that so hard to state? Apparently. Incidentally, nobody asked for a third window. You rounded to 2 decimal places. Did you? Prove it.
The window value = 1.38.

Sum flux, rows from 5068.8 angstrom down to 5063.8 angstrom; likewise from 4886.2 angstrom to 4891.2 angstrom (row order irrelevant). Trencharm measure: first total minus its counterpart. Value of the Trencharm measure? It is -1.4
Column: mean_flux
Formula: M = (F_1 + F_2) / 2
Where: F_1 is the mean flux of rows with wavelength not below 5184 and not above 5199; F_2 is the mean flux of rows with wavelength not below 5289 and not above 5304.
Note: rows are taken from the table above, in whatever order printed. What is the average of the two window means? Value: 10.4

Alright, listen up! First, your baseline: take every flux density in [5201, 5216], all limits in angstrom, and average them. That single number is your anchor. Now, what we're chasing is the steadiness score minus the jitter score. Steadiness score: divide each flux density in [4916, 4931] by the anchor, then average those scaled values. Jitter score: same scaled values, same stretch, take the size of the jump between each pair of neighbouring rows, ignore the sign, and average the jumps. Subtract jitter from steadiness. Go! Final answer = 0.74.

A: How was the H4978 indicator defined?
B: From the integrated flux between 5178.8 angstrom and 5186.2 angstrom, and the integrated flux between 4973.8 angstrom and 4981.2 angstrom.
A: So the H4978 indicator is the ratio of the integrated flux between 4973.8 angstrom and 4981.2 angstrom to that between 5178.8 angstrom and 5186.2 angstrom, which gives 0.69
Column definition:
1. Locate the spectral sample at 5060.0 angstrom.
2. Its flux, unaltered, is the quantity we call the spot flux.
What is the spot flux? 8.043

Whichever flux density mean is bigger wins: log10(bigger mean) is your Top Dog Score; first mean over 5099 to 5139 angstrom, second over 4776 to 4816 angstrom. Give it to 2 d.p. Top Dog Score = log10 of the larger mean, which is 0.95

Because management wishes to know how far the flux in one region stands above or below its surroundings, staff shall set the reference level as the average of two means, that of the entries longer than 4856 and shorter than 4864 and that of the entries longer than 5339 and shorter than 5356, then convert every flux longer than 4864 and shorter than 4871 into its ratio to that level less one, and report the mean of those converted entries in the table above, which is -0.2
